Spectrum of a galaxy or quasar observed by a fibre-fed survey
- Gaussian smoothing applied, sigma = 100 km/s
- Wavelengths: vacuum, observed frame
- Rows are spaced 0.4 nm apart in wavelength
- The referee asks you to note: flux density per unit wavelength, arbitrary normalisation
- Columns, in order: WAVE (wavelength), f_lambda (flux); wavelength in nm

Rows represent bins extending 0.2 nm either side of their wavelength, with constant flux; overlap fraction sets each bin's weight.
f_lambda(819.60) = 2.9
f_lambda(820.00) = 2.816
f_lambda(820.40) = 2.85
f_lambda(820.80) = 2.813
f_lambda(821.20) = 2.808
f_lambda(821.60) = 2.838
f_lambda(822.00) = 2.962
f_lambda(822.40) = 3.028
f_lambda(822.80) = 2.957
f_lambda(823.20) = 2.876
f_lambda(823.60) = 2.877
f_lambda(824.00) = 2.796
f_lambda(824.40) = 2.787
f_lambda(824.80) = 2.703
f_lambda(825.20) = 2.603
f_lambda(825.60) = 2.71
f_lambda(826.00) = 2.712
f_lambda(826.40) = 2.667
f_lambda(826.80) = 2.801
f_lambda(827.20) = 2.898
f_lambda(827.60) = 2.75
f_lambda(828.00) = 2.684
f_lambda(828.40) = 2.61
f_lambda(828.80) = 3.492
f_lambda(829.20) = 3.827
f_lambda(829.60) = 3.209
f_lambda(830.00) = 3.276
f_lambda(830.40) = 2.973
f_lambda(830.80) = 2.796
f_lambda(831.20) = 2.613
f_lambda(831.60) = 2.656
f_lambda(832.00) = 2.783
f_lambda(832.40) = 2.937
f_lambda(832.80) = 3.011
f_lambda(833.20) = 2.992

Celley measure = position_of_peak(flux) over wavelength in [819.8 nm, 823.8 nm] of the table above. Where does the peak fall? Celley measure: 822.40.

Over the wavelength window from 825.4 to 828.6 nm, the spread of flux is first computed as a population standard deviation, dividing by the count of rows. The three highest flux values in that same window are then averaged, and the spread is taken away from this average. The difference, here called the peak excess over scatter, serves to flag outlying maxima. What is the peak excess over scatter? 2.73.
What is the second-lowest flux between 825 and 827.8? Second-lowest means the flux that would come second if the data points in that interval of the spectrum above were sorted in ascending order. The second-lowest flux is 2.667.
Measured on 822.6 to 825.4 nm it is 2.703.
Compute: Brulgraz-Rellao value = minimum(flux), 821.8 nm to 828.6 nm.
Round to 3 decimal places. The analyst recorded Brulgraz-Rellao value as 2.603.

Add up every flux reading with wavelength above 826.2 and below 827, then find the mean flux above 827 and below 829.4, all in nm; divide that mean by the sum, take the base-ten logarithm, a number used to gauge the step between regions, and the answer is -0.25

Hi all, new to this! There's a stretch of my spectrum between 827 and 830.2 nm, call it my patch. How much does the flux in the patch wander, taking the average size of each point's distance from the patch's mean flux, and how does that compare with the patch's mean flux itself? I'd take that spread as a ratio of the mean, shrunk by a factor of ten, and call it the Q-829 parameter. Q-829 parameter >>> 0.012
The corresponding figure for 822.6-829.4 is 0.007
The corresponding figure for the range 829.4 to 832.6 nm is 0.007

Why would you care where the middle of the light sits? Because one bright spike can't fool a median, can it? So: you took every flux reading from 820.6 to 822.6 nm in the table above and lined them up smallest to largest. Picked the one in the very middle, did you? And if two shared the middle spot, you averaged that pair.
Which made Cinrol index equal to 2.84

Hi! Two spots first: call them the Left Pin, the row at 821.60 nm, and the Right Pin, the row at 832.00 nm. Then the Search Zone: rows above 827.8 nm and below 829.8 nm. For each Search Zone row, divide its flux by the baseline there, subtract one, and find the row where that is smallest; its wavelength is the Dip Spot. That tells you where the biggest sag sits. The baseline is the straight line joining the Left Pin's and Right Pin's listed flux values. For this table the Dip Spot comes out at 828.40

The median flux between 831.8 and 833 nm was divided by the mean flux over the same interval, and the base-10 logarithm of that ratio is 0.004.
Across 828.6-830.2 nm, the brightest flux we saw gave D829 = 3.827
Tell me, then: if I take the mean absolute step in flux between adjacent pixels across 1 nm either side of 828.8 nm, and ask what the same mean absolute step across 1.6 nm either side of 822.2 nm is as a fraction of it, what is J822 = 0.11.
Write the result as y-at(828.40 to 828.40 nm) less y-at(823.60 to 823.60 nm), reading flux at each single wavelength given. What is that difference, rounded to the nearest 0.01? -0.27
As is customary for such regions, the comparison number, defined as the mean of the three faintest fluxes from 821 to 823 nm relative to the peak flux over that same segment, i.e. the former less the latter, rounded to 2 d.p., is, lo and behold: -0.16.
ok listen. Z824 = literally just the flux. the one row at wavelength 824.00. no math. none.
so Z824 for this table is 2.796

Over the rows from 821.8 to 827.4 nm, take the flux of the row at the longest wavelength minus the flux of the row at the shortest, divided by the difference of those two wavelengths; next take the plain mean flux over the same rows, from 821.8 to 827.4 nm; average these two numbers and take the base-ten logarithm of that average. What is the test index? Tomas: 0.15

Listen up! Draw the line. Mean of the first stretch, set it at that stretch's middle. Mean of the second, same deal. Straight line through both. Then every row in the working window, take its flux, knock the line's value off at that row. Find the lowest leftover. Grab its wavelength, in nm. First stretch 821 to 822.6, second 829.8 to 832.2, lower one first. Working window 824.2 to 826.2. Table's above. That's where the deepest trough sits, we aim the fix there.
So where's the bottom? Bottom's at 825.20 nm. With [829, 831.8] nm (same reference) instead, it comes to 831.20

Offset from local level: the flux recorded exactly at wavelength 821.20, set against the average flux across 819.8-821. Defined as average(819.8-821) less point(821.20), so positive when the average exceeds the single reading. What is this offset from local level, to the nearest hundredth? 0.02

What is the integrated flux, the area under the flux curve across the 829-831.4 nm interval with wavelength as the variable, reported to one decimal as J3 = 7.5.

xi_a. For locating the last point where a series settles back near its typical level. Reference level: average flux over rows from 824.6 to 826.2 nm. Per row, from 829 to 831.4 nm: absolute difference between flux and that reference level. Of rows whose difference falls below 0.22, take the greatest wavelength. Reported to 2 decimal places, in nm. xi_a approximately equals 831.20 nm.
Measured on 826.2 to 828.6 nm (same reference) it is 828.40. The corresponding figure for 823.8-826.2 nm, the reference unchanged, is 826.00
